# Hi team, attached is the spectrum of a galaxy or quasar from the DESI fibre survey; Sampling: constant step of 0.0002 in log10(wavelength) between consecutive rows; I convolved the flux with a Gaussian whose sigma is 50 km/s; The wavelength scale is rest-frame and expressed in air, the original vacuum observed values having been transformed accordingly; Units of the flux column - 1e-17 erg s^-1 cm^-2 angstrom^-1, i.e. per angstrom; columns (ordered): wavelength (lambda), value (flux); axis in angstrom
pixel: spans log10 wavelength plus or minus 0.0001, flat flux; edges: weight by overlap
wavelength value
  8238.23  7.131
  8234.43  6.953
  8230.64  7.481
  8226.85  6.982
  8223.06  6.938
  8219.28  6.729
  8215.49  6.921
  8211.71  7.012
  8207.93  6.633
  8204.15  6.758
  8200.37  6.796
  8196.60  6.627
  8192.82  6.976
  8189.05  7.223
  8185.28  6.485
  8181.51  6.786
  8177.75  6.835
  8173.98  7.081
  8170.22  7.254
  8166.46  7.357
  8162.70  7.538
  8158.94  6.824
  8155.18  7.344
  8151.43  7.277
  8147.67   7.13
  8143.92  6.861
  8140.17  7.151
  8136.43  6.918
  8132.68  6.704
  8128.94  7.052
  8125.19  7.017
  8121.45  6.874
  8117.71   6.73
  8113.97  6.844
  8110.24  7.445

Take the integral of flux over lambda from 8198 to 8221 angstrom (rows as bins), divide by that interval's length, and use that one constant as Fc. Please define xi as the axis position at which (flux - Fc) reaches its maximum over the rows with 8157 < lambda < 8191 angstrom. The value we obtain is 8162.70 angstrom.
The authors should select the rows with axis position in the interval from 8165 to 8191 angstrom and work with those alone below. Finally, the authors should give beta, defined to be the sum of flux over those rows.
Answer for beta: 49.0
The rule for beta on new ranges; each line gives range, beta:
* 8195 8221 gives 47.5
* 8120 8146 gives 48.6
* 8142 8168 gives 50.3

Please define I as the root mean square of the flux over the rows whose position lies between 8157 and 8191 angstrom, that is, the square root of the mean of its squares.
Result 7.05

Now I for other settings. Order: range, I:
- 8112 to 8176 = 7.06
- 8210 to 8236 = 7.01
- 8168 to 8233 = 6.92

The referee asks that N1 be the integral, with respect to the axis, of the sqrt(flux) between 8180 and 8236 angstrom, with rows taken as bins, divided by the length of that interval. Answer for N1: 2.62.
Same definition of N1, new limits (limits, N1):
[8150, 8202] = 2.65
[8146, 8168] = 2.69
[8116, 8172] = 2.66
